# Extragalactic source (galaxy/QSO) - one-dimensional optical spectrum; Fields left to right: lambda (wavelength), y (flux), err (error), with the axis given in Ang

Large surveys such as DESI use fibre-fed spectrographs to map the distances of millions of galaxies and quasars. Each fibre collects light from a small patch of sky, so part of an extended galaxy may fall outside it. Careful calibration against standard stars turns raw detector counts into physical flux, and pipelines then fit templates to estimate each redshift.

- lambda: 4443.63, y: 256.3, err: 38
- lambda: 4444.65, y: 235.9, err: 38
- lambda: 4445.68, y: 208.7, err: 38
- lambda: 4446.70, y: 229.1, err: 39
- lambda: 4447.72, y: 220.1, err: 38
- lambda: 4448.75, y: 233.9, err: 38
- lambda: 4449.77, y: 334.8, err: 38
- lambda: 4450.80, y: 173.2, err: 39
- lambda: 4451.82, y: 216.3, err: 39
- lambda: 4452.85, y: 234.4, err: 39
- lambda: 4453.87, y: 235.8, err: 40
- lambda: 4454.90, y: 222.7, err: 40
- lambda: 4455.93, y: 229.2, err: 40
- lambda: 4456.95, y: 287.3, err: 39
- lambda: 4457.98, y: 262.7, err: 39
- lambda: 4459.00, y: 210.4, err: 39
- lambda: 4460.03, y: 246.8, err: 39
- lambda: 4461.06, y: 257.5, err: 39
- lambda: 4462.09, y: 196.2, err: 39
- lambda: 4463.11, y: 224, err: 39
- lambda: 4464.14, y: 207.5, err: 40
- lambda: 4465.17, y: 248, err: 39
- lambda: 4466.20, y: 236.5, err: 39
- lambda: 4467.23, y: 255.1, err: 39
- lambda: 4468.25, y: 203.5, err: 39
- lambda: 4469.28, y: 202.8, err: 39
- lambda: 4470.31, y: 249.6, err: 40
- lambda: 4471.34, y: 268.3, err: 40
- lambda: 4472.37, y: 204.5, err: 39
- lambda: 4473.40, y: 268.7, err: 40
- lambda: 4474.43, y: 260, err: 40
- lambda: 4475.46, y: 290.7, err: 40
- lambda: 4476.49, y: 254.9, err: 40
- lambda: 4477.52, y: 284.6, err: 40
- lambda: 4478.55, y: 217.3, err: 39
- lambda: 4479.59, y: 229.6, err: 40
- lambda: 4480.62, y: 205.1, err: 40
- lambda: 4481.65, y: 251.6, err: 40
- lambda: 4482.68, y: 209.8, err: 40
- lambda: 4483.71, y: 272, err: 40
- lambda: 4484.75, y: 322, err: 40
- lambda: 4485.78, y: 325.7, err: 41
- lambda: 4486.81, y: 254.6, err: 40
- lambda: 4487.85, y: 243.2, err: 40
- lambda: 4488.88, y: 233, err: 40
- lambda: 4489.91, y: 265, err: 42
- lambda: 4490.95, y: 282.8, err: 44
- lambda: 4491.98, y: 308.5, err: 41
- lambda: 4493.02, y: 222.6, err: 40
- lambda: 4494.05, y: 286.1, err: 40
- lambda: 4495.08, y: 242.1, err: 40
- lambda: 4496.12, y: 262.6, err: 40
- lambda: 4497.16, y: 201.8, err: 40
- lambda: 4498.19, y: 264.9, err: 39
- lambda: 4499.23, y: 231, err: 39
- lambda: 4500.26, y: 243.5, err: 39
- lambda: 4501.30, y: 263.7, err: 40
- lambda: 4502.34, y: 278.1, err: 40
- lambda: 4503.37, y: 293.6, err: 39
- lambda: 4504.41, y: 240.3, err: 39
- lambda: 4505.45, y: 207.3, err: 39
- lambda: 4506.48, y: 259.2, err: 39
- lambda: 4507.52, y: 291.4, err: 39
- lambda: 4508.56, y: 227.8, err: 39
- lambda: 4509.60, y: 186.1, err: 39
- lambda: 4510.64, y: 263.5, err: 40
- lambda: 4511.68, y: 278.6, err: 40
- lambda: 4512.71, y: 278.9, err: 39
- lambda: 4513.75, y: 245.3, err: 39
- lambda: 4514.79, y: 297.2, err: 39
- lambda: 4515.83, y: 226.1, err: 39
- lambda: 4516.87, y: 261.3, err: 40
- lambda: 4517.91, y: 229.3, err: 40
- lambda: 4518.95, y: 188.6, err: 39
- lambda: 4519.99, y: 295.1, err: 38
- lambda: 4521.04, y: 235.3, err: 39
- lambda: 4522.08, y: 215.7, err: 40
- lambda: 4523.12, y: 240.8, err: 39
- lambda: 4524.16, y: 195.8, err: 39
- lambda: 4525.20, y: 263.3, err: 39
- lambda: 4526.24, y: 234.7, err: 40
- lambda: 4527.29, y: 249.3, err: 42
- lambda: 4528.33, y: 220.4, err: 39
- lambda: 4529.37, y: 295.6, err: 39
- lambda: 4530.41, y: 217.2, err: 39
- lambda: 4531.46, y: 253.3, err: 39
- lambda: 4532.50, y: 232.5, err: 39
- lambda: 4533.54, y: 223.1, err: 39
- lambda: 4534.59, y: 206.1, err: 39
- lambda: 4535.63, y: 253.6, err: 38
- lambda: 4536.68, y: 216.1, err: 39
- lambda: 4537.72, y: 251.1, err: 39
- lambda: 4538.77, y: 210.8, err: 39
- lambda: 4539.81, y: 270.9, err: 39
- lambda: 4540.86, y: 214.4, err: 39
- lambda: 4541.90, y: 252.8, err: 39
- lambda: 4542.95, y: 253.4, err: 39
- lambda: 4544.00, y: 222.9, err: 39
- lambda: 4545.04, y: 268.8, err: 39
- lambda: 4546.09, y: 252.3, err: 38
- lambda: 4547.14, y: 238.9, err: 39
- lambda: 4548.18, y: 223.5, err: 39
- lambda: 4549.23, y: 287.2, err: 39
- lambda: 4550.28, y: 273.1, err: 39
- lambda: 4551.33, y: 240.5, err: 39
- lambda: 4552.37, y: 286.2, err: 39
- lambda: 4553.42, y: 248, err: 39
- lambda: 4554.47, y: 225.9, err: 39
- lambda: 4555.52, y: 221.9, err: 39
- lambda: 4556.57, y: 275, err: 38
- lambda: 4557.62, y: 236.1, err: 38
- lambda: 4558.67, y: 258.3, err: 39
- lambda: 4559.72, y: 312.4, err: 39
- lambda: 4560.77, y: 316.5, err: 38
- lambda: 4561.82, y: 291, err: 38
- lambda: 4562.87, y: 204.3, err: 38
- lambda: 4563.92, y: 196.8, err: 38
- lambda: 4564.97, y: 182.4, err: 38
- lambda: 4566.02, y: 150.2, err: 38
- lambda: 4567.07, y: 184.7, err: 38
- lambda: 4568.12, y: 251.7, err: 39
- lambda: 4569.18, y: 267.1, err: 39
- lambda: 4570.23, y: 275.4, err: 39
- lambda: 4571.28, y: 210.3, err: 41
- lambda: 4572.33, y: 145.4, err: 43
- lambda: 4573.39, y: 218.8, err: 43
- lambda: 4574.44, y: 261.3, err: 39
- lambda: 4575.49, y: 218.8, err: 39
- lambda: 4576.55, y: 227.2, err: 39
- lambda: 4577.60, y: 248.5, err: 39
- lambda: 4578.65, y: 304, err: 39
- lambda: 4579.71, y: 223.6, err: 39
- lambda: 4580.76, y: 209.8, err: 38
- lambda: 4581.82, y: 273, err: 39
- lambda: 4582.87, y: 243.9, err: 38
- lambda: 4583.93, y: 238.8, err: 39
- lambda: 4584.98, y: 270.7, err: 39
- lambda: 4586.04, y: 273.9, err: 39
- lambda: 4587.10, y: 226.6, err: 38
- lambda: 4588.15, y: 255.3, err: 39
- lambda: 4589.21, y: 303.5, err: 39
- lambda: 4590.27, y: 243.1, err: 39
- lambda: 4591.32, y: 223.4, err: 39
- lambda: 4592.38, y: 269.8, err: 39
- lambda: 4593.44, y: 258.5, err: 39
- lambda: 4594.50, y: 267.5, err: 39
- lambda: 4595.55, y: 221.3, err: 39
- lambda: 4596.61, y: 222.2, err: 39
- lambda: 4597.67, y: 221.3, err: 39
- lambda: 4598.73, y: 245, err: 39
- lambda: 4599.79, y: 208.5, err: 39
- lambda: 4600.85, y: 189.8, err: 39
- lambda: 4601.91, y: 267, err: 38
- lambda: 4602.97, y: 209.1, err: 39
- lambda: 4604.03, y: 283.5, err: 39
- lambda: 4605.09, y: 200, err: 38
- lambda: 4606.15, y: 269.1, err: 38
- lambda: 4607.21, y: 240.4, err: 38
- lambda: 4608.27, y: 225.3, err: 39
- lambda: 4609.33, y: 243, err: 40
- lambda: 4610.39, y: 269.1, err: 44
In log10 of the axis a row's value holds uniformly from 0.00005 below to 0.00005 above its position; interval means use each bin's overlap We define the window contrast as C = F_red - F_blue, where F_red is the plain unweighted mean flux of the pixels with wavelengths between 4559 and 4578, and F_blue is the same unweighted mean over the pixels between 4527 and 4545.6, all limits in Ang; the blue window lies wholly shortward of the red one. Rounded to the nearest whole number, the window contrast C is -8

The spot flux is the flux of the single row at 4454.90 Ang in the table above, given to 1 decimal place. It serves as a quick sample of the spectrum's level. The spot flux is 222.7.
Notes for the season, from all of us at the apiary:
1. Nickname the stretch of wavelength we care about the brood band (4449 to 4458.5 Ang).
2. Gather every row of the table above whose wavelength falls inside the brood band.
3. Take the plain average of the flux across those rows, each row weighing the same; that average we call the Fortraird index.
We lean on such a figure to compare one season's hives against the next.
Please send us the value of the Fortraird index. 244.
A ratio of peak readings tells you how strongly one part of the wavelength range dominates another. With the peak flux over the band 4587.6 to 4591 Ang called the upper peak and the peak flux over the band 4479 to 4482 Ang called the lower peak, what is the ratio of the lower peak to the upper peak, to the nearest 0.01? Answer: 0.83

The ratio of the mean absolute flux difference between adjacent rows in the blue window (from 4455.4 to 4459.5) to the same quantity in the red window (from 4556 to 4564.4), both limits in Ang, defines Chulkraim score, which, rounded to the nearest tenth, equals 1.3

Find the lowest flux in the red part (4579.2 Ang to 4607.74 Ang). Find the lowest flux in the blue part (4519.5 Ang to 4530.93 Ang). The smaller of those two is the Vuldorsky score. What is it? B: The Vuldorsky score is 189.8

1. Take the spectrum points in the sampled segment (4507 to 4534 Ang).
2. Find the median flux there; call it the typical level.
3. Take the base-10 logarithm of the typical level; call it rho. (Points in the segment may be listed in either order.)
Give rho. 2.377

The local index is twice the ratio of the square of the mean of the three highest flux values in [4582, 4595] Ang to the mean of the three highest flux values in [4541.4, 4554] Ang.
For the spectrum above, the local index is 566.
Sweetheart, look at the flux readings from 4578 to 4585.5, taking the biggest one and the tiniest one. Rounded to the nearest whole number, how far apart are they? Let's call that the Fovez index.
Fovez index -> 94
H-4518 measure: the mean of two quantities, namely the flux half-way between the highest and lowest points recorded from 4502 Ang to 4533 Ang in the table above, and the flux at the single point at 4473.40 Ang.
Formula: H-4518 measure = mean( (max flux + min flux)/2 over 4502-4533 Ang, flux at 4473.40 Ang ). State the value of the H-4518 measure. 255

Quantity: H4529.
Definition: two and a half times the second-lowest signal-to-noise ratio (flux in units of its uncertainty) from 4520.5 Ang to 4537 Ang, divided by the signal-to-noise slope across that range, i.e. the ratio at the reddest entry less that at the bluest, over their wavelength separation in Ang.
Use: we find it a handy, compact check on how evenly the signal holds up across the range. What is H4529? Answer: -420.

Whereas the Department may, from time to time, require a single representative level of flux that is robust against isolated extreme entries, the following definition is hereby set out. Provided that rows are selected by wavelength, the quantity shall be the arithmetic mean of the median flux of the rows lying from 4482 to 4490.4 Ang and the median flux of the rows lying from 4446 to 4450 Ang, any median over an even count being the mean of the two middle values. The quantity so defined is 246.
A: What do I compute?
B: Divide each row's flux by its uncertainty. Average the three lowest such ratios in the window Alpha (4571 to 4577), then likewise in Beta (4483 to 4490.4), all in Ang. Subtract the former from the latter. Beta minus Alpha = 1.5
